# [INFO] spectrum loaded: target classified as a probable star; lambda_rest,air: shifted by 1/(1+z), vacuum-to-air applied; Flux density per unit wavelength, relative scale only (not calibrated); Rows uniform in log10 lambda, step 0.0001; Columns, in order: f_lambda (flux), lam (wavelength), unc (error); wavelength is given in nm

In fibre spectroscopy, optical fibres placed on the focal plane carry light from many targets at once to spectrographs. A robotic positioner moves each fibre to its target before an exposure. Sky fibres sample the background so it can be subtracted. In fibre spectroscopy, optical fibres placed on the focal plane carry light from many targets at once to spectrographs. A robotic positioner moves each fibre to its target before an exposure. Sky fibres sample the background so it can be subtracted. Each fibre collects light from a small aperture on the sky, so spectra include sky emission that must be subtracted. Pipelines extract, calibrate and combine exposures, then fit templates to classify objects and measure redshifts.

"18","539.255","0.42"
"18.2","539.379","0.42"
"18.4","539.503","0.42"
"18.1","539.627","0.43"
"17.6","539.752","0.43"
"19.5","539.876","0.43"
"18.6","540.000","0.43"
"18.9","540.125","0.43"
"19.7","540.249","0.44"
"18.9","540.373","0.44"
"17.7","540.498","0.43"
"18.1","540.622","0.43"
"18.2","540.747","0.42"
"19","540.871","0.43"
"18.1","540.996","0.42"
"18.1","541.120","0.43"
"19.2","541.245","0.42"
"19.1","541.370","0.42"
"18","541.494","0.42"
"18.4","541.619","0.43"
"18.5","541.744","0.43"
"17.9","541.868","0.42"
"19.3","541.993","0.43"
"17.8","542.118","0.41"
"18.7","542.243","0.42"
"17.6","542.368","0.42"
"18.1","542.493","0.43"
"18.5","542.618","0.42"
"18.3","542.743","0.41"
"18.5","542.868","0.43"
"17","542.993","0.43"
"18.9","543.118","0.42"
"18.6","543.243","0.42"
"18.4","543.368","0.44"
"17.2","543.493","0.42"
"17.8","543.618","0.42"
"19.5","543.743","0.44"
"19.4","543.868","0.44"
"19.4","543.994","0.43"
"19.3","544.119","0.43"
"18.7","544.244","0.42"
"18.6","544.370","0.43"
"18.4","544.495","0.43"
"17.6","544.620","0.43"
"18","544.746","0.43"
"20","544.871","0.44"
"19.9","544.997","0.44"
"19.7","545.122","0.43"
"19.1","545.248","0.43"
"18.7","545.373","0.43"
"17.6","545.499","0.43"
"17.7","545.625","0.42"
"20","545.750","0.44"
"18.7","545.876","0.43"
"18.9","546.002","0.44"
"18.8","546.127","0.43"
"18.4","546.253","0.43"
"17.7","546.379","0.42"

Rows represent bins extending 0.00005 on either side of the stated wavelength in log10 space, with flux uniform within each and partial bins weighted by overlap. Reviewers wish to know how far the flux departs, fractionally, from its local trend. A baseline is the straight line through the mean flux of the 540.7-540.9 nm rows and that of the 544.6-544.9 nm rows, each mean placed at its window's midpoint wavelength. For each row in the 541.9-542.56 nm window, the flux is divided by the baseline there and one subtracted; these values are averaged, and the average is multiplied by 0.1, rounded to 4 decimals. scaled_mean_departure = -0.0015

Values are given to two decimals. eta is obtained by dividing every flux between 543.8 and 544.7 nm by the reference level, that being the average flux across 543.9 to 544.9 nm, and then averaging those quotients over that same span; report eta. 1.00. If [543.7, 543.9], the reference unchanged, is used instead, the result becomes 1.04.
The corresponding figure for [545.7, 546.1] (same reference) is 1.02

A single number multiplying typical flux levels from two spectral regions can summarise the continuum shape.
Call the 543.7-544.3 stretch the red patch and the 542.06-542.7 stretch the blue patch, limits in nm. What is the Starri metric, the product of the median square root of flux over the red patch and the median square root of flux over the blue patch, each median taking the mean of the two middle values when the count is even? 18.74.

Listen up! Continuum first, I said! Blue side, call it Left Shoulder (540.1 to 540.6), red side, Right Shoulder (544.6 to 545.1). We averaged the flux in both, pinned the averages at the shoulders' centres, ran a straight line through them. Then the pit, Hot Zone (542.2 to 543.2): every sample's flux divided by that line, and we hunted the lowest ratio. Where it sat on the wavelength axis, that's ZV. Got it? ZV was 542.993 nm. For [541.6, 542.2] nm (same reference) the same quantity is 542.118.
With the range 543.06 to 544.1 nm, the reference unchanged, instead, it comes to 543.493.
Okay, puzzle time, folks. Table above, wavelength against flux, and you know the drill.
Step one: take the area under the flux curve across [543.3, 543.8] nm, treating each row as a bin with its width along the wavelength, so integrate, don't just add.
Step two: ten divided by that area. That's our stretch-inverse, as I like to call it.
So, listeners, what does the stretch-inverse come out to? 1.1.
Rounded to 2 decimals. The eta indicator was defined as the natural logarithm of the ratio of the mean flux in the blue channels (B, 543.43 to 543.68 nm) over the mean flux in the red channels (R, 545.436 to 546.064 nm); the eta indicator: -0.06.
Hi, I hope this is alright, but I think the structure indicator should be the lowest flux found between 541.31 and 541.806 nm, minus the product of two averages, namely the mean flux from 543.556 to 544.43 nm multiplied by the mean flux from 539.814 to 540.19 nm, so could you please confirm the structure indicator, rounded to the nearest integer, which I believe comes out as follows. -342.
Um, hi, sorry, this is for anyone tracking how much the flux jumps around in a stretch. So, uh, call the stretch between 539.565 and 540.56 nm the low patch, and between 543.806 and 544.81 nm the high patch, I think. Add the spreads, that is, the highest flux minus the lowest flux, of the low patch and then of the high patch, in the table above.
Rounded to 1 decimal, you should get 3.9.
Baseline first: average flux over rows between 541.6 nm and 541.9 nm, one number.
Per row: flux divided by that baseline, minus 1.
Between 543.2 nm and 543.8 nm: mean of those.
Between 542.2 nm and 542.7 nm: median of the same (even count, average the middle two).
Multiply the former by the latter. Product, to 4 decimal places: 0.0000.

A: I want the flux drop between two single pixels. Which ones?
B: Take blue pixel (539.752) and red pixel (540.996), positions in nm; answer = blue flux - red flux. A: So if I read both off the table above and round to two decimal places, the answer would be -0.50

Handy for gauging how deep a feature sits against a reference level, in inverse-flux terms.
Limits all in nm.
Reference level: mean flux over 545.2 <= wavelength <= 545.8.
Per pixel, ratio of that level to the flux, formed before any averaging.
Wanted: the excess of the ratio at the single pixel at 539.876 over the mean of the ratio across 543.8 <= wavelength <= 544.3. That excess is -0.015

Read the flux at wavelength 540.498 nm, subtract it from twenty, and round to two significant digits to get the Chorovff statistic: 2.3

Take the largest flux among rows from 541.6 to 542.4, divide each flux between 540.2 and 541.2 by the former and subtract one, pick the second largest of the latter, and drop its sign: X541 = 0.016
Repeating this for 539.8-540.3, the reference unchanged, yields 0.010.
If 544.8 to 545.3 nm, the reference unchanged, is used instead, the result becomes 0.031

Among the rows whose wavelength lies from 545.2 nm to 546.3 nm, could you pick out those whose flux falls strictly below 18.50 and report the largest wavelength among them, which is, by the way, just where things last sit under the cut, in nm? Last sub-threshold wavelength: 546.253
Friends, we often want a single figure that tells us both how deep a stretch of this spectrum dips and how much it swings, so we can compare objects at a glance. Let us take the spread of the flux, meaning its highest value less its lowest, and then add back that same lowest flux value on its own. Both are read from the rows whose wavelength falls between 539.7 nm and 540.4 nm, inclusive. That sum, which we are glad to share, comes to 19.70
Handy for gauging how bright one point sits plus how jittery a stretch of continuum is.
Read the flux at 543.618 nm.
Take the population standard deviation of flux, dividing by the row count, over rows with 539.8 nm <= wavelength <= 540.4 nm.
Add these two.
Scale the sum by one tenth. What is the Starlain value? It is 1.82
